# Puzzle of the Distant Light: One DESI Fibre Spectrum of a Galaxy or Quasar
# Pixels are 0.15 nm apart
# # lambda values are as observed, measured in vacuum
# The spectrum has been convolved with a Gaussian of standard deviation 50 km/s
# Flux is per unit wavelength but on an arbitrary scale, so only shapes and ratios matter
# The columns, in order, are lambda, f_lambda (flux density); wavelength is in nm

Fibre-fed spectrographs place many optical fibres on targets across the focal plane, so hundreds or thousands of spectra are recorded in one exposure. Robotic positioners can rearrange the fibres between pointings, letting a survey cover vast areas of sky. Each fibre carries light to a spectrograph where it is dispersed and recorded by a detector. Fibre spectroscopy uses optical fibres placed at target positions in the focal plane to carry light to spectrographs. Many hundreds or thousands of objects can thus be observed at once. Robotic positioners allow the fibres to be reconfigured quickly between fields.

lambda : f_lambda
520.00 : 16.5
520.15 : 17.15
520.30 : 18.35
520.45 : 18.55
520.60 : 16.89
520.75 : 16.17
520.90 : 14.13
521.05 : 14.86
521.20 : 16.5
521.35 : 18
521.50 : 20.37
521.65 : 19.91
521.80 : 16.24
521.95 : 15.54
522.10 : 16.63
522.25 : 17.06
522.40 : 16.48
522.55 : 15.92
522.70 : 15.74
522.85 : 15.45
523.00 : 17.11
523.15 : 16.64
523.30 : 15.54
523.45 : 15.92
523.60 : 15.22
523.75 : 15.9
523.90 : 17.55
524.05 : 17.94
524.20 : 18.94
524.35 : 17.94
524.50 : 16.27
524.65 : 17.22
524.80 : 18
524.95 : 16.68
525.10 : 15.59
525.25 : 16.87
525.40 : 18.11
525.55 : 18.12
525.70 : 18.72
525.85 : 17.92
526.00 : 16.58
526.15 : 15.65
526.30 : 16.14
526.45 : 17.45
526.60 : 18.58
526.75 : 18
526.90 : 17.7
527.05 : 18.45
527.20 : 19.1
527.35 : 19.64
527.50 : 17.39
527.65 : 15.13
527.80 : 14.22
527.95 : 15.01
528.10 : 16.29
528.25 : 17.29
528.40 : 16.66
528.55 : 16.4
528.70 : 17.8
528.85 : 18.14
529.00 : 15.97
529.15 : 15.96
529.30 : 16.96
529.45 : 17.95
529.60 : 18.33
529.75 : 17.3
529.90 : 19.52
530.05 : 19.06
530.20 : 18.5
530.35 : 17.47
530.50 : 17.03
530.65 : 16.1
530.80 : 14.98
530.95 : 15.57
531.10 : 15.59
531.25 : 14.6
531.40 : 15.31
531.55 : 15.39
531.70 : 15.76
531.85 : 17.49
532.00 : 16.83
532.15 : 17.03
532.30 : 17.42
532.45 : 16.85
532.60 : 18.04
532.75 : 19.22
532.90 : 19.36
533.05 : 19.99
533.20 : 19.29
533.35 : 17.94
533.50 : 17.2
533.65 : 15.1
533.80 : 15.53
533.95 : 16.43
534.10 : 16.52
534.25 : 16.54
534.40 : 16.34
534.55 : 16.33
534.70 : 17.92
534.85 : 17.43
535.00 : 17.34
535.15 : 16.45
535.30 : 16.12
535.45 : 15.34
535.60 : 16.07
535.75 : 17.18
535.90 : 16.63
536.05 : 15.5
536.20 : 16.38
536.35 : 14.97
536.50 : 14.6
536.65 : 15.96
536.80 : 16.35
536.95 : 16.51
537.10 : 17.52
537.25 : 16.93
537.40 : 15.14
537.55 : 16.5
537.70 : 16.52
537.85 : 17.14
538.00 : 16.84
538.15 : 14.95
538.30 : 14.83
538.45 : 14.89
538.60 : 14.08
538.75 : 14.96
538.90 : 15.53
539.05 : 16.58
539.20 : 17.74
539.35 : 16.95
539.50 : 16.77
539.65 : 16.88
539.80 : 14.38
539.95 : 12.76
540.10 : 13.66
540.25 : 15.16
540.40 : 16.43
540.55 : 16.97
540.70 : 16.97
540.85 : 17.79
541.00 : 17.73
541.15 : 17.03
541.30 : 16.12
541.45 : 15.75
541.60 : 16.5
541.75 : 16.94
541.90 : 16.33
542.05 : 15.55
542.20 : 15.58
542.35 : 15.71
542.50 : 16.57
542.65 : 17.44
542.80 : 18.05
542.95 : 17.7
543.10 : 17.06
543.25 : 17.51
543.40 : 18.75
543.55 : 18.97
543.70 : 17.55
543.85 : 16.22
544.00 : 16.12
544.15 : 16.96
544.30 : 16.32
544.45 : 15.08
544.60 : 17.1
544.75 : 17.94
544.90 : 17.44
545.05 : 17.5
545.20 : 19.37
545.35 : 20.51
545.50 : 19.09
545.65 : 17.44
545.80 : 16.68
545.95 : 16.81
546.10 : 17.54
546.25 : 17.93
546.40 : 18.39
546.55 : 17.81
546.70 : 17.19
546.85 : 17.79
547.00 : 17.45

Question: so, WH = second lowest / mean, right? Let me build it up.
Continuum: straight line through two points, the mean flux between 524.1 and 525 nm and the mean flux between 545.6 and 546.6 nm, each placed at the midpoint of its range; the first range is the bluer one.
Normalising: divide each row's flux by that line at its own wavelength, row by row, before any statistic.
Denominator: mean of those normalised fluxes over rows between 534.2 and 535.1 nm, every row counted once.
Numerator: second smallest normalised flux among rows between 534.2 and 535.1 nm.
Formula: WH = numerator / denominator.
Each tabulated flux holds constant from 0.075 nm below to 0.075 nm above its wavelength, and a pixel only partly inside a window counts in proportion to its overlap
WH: 0.962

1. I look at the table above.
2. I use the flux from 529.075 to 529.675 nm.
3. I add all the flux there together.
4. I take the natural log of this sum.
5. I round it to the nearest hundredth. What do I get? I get 4.24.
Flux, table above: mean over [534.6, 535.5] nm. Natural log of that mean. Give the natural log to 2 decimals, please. 2.82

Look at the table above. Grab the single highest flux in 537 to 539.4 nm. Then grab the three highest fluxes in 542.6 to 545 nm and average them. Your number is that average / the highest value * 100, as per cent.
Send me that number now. 105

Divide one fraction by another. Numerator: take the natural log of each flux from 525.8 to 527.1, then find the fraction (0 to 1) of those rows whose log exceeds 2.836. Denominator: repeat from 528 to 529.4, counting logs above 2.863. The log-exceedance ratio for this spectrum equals 3.0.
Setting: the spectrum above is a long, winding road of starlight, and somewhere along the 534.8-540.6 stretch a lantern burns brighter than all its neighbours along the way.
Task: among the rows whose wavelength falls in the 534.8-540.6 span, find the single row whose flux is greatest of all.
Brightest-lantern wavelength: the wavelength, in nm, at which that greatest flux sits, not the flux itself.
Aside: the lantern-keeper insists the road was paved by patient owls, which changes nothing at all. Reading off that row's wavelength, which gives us 539.20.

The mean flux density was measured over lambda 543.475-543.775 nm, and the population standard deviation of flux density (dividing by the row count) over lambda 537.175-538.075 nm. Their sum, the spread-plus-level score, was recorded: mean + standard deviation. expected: 18.9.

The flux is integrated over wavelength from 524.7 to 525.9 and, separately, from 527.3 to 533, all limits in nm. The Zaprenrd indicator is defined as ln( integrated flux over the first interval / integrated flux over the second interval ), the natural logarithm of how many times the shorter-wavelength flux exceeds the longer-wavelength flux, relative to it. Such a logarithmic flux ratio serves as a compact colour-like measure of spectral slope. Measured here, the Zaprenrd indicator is -1.53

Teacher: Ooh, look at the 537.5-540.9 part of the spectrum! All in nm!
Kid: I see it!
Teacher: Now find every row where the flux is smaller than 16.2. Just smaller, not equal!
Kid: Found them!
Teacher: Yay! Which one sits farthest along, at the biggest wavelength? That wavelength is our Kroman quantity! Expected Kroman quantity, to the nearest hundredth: 540.25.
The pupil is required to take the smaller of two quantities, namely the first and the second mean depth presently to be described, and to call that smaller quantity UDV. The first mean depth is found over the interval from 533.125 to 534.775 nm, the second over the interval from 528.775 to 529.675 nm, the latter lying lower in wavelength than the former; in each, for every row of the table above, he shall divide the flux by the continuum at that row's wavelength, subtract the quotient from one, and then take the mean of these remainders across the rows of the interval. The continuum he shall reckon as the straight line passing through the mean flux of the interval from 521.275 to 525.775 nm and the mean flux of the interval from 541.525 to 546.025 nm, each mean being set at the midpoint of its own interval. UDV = -0.01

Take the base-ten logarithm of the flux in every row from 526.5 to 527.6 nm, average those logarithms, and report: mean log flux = 1.26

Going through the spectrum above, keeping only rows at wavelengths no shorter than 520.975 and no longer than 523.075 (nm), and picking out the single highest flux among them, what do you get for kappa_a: 20.37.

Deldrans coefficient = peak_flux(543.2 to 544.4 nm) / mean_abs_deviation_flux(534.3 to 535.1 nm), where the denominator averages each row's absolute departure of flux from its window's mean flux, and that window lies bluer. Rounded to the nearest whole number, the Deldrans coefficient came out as 32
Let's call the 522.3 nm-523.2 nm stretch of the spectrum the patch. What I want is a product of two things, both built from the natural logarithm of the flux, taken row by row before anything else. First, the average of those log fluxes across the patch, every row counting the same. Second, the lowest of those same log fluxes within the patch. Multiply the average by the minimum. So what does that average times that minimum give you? 7.63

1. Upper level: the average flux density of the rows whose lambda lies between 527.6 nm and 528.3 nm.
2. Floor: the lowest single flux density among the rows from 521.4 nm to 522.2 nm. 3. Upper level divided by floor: 1.00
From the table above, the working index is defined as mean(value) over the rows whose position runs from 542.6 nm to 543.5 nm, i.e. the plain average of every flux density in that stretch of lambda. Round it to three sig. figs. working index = 17.8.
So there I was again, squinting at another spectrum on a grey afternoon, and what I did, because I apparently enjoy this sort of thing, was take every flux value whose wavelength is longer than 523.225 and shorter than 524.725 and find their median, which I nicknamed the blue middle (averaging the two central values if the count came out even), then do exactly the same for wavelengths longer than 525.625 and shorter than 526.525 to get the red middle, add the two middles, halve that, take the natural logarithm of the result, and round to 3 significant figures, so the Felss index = 2.83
